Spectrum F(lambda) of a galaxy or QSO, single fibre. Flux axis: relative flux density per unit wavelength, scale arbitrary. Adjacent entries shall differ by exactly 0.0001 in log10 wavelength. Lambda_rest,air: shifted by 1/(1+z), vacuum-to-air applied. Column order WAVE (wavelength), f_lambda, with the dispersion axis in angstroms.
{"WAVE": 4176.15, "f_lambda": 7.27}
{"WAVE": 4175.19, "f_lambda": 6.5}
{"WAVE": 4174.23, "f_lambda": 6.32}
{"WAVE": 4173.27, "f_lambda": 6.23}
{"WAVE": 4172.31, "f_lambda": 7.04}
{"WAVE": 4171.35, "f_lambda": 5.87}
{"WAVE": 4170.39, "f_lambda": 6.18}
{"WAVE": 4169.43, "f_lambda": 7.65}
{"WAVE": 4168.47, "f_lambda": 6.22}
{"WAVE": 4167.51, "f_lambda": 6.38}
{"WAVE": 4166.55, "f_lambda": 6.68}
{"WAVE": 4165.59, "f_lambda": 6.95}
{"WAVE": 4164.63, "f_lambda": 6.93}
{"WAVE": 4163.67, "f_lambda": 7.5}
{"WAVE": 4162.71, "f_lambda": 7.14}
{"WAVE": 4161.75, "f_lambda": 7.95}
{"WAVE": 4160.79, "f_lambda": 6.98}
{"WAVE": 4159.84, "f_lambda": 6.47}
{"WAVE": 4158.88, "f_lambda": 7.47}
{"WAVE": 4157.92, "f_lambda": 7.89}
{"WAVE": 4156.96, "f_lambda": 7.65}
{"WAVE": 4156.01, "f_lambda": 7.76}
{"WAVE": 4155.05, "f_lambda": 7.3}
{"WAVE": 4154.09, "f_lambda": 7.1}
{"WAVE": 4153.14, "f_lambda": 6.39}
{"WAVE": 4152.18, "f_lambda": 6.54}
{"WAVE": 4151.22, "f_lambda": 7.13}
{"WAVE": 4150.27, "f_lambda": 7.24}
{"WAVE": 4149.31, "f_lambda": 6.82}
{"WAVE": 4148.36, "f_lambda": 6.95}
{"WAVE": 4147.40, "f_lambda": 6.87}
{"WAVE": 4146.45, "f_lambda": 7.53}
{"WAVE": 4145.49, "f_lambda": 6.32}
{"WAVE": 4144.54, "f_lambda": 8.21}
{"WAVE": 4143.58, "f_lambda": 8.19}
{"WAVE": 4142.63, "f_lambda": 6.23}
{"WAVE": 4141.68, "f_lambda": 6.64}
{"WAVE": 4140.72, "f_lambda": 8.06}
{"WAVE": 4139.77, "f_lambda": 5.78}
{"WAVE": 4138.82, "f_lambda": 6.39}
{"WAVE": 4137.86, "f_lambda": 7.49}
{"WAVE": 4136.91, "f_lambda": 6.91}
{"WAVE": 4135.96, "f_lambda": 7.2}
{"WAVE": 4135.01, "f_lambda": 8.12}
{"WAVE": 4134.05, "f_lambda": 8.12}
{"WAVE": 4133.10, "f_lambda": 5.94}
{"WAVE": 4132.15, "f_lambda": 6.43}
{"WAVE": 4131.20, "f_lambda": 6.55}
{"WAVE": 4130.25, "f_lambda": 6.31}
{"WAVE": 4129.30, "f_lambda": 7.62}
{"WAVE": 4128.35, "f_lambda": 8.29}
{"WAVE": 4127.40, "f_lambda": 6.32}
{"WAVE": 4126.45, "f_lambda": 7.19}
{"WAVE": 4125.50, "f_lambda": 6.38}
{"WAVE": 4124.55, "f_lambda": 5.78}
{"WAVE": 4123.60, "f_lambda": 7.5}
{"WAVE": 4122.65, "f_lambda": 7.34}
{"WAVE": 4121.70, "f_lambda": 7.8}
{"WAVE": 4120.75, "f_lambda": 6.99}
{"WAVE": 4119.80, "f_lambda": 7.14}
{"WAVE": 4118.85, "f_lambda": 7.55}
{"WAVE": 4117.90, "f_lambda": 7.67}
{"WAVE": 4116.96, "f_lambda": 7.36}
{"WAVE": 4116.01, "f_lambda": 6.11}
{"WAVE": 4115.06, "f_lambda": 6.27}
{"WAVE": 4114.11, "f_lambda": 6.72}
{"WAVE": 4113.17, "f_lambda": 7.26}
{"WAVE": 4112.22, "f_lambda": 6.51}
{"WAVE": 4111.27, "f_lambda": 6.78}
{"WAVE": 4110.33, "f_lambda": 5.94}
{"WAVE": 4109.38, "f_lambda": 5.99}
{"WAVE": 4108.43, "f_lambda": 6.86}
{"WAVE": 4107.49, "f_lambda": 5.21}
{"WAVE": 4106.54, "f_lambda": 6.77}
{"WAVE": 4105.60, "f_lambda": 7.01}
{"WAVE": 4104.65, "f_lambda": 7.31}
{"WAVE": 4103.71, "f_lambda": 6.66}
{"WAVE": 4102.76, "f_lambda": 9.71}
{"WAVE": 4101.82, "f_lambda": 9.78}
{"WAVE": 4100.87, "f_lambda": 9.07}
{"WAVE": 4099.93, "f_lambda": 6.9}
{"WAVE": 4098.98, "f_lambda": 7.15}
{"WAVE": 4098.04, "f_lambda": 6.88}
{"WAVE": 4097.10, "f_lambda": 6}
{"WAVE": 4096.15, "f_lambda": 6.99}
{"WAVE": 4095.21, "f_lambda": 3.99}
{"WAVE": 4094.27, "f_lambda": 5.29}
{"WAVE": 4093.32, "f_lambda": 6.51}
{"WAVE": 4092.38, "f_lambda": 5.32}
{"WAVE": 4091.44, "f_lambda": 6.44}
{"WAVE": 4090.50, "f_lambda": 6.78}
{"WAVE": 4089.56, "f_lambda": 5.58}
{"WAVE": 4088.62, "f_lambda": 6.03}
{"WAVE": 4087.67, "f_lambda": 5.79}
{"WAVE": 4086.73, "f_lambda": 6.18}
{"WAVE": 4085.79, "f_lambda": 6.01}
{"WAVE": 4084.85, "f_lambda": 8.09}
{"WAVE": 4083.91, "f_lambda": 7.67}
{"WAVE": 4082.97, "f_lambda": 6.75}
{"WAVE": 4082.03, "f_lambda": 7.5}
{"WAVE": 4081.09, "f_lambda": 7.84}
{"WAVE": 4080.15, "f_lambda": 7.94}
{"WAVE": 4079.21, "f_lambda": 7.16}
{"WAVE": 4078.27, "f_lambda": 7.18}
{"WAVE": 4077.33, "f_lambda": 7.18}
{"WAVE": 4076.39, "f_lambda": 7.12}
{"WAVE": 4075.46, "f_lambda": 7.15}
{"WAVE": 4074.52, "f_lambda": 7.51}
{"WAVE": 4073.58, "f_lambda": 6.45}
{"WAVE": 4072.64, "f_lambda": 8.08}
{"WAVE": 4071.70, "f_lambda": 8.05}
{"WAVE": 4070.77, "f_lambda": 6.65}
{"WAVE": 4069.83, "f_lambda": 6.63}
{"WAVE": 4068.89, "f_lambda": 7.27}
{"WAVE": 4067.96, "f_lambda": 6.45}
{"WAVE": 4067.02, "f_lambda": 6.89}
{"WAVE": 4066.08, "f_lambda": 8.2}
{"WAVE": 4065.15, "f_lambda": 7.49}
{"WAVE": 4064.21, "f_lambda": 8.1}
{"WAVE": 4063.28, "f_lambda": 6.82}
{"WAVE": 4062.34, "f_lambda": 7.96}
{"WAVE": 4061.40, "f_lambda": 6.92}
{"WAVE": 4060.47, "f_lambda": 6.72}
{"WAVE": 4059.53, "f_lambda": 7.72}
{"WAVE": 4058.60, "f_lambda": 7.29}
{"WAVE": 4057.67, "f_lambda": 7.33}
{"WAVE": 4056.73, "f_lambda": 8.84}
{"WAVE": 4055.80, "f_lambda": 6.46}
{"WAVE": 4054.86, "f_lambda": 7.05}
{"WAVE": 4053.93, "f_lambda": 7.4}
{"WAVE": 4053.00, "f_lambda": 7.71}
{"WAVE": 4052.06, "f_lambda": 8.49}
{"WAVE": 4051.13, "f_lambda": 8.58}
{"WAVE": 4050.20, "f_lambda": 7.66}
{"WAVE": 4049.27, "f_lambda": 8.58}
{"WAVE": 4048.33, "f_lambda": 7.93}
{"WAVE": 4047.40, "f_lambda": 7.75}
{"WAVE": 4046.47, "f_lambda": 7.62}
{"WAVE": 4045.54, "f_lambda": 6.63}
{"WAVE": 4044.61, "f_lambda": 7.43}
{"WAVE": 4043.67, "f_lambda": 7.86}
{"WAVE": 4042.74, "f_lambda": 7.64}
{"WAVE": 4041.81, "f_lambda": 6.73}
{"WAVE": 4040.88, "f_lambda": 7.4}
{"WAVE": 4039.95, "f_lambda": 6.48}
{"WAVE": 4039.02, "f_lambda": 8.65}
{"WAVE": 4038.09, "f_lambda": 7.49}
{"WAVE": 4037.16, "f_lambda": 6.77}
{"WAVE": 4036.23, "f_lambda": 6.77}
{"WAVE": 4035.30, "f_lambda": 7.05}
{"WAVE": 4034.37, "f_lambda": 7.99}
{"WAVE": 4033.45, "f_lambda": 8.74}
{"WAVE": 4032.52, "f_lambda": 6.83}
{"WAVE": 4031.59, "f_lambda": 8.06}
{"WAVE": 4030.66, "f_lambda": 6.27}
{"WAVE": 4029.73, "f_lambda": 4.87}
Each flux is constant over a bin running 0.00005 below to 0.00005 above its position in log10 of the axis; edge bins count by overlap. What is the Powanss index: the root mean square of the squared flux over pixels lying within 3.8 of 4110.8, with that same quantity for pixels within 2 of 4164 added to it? 93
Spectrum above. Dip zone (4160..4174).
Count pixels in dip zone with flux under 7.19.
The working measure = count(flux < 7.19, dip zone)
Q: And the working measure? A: 11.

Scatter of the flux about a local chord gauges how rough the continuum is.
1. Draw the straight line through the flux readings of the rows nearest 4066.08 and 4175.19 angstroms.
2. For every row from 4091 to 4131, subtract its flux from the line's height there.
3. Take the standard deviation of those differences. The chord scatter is 1.1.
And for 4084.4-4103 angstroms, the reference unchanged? 1.5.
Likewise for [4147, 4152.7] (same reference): 0.2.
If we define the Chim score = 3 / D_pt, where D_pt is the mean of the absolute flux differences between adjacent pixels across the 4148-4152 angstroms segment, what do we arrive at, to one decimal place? 13.6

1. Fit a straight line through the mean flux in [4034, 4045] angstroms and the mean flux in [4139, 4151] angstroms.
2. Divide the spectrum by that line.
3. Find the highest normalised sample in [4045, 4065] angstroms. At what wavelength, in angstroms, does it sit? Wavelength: 4056.73 angstroms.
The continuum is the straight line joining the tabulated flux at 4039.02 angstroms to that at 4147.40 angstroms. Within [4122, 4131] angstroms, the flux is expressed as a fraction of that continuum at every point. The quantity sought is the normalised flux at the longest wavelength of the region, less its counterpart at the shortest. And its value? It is -0.13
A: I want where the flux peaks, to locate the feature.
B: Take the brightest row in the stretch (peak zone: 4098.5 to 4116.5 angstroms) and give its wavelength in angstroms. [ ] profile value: 4101.82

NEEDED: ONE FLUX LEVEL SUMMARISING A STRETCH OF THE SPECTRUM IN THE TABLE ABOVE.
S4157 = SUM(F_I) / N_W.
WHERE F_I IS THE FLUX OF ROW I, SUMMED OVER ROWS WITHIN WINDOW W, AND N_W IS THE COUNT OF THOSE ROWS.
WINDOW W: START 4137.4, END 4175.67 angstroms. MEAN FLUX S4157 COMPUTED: 6.97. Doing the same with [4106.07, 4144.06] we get 6.89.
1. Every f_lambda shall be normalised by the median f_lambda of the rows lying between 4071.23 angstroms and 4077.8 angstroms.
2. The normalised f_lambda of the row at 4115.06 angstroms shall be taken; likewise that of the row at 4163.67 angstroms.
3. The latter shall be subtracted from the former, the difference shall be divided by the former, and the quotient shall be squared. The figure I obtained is 0.038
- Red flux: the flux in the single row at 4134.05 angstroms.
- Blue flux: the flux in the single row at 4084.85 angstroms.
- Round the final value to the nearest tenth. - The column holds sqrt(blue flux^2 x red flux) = 23.1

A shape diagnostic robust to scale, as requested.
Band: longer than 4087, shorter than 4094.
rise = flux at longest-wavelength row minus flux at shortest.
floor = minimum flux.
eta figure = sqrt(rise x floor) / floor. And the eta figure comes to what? 0.37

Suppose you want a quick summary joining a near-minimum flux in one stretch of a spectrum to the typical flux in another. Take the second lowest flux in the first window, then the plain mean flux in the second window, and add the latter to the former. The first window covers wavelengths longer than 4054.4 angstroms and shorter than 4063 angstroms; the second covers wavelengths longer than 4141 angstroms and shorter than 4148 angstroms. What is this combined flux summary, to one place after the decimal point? 13.9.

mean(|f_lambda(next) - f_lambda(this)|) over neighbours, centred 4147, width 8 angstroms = 0.6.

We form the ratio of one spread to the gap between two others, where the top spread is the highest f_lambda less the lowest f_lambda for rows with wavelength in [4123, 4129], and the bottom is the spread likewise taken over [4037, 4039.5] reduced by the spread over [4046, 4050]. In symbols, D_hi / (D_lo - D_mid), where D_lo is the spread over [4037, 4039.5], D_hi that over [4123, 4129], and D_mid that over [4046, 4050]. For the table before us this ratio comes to 2.7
